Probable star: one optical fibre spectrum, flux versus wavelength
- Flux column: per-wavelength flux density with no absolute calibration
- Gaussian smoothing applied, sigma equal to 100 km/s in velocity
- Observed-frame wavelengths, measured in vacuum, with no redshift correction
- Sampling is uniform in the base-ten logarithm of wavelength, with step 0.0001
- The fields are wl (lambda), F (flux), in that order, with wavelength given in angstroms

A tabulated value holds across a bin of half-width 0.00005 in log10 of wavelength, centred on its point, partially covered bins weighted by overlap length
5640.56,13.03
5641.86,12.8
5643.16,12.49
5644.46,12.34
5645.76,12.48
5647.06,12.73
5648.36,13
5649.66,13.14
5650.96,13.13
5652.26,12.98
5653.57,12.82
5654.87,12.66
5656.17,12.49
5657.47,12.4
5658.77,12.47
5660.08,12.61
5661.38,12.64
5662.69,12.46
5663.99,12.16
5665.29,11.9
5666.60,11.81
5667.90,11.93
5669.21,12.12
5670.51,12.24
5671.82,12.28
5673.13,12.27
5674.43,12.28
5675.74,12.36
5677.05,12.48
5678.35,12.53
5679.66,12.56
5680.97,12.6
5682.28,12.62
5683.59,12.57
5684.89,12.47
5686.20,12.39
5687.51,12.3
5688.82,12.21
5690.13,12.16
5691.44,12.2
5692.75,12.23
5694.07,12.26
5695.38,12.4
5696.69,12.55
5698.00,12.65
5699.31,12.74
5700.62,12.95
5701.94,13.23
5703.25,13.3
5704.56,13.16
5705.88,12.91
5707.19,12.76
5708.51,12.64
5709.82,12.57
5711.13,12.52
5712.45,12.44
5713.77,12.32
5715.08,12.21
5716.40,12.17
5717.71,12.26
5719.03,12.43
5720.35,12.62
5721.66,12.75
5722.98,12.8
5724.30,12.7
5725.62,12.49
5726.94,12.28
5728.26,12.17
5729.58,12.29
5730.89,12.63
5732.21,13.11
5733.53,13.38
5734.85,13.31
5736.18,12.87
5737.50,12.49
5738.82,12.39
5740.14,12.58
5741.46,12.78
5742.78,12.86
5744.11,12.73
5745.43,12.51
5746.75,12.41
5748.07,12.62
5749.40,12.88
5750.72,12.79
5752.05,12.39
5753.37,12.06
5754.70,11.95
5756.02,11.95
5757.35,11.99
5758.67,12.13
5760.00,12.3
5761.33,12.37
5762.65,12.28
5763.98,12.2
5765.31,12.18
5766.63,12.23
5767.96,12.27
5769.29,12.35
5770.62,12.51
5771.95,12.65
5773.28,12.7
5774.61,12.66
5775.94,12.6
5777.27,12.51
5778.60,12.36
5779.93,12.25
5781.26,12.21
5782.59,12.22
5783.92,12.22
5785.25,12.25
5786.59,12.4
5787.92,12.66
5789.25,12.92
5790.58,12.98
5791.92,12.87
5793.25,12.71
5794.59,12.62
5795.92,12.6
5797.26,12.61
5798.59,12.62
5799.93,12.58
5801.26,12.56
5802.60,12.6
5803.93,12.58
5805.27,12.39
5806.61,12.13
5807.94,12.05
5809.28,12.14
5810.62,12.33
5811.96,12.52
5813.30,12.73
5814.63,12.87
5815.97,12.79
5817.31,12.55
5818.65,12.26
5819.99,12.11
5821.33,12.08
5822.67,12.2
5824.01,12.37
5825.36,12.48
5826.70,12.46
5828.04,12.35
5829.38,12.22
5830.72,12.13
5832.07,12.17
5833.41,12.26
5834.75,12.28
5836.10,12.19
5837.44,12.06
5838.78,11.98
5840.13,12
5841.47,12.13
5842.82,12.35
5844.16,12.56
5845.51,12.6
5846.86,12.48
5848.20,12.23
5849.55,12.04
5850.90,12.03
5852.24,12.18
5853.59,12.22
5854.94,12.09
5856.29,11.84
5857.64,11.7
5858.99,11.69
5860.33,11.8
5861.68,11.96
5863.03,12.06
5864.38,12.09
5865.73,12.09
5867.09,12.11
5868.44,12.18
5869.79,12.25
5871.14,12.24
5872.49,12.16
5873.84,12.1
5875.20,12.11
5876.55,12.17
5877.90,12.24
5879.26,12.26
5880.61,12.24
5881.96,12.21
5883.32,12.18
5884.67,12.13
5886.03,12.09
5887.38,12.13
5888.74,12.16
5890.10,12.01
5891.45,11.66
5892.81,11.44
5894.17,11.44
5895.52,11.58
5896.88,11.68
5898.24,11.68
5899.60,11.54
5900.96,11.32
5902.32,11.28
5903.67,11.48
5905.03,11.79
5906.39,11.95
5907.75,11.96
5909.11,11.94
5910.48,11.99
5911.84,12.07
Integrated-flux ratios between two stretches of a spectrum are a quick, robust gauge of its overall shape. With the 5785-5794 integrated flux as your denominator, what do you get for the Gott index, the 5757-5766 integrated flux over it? 0.96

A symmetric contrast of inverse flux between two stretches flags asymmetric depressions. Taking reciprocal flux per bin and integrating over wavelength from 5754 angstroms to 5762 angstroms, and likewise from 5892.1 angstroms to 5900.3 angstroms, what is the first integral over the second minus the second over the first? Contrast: -0.14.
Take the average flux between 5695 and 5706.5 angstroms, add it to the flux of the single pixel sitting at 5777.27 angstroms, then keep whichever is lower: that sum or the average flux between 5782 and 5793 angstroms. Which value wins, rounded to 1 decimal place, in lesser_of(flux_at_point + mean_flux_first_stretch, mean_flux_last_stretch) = 12.6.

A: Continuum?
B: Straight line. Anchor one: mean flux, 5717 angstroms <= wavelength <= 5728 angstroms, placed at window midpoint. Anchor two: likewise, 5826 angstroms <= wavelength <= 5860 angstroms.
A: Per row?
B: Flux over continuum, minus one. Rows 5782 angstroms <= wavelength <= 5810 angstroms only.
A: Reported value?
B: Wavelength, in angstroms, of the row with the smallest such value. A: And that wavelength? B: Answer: 5807.94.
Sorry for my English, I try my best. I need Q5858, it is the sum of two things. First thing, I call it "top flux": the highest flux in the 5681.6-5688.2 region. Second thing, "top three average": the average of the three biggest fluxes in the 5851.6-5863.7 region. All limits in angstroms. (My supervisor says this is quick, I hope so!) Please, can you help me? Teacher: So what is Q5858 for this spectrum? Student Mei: 24.8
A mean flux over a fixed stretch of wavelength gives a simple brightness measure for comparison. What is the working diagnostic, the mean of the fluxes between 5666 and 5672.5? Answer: 12.1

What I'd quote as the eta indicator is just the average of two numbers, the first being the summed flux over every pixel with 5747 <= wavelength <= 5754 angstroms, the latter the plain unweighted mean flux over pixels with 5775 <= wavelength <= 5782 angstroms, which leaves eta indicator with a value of 37.6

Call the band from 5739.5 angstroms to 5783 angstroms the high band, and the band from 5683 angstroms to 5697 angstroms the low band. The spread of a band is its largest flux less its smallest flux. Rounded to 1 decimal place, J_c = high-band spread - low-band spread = 0.5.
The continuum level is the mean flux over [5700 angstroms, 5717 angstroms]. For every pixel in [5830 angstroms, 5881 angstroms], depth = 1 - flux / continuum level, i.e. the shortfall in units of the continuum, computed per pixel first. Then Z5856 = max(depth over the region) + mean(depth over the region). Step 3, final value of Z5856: 0.12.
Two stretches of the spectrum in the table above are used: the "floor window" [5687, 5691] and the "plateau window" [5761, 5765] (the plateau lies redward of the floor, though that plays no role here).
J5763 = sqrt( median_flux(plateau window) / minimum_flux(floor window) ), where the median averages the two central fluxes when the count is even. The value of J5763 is 1.00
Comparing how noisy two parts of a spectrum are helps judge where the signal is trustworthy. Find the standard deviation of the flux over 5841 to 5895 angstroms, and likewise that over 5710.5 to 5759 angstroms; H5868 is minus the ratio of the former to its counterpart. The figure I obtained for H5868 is -0.72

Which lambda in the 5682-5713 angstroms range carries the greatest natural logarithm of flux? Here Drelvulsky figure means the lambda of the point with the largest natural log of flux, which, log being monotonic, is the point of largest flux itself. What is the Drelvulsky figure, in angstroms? 5703.25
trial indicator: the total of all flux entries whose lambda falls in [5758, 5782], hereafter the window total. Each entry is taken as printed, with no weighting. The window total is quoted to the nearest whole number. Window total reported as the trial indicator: 223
